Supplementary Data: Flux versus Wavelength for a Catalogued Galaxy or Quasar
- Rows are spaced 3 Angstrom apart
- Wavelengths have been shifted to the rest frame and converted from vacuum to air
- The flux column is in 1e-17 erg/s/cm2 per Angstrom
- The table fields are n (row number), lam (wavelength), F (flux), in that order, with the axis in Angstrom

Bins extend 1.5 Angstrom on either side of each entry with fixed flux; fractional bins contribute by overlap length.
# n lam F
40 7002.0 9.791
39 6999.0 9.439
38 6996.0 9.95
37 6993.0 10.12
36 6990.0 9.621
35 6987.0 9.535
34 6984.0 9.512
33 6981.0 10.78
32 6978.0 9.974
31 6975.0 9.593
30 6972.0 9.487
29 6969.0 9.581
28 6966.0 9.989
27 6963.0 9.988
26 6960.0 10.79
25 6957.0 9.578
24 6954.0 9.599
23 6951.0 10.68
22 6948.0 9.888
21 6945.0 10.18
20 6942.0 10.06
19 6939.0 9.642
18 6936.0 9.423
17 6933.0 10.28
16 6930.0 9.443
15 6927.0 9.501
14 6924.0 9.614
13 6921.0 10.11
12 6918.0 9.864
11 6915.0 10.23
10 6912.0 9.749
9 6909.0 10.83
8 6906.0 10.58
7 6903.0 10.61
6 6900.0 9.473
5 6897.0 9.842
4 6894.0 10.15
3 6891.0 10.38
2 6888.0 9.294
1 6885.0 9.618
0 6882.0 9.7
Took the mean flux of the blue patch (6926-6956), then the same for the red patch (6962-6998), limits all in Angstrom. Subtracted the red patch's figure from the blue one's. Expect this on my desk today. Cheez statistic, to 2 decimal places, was 0.03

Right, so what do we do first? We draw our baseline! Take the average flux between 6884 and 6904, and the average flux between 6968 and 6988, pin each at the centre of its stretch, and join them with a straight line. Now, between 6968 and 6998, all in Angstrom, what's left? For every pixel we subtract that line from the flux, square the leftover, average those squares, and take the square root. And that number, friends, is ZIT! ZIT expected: 0.39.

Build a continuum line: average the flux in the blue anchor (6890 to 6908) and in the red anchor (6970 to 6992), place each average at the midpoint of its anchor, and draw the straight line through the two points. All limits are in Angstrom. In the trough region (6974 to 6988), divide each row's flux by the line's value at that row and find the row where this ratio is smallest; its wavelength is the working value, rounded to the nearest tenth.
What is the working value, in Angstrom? 6984.0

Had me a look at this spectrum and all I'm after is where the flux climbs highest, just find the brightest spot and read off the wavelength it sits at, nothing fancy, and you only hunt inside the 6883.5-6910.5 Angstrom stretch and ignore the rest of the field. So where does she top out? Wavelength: 6909.0 Angstrom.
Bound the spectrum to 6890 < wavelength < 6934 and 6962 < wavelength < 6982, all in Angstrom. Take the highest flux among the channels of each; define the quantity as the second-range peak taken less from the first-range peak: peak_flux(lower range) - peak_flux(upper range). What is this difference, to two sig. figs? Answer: 0.050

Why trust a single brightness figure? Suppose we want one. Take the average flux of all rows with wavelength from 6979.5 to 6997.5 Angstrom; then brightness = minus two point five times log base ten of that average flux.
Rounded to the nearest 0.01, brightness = -2.49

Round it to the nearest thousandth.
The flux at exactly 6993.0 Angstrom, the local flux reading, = 10.120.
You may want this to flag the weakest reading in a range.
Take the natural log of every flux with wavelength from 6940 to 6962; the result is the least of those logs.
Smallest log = 2.259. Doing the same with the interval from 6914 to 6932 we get 2.245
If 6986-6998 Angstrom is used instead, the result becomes 2.255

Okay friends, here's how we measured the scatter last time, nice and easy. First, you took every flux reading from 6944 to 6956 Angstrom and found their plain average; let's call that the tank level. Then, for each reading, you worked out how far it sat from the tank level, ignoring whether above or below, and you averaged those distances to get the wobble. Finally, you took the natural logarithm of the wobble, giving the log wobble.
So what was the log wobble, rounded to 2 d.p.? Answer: -1.07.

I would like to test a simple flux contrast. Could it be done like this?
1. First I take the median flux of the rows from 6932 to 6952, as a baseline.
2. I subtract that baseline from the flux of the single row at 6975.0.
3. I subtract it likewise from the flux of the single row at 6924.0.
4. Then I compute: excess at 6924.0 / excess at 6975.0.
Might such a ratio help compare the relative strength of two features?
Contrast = 1.0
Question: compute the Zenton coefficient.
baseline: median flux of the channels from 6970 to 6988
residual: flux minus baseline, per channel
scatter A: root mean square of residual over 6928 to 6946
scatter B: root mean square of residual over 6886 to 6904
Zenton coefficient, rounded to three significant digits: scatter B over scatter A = 1.39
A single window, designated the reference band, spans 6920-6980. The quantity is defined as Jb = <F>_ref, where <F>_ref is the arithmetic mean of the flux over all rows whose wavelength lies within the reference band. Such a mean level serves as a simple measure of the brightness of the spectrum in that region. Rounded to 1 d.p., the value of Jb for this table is 9.9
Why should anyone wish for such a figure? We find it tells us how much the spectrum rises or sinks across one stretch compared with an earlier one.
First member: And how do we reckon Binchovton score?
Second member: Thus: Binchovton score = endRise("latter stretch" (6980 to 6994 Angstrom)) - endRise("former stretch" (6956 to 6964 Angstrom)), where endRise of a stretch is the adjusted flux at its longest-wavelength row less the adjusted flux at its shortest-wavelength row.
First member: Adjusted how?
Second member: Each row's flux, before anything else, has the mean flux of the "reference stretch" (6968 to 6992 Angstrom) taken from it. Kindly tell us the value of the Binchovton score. -1.1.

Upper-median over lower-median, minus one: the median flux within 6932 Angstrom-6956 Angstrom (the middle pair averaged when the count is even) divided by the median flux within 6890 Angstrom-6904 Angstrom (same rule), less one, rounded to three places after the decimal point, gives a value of -0.017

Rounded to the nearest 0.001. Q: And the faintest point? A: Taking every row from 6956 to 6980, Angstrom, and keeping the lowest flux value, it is 9.487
